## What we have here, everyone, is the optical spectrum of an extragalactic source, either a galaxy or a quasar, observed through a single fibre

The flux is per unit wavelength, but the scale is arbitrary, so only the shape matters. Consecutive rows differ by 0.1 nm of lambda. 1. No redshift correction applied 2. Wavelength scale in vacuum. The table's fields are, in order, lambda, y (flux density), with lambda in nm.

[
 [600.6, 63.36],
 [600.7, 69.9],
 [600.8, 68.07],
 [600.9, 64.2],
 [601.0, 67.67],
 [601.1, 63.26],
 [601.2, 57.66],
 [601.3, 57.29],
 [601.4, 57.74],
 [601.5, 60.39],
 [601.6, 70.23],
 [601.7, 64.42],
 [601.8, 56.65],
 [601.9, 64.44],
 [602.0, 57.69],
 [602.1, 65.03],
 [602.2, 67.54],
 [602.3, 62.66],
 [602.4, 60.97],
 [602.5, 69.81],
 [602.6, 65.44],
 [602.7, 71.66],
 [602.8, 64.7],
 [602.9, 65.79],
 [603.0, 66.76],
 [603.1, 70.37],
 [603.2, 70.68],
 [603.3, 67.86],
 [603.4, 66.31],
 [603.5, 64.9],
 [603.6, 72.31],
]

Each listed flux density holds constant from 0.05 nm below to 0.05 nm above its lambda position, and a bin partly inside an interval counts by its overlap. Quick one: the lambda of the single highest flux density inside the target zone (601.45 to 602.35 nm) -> 601.6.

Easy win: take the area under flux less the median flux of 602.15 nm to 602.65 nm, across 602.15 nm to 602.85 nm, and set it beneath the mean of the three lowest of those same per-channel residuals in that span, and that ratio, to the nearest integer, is -6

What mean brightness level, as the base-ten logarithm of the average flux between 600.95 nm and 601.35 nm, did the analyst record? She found 1.79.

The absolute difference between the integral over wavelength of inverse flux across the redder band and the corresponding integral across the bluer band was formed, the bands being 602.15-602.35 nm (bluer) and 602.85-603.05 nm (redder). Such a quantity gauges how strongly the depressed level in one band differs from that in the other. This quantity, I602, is 0.000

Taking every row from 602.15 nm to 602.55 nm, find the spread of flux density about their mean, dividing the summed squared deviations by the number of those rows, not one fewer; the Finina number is 3.6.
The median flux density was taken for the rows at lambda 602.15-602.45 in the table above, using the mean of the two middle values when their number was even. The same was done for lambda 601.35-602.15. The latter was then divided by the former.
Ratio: 1.00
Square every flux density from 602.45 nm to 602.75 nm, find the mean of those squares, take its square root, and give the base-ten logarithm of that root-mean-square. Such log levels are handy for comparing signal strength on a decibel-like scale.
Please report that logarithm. 1.84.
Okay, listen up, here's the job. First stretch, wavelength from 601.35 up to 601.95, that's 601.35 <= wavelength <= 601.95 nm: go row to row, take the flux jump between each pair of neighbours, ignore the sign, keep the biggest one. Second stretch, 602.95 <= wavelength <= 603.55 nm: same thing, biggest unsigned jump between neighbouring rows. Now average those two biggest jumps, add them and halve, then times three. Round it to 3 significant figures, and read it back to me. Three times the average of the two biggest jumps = 20.2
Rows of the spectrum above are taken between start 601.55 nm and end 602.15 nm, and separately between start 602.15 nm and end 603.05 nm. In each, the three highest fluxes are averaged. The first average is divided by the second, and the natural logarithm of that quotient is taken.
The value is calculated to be -0.046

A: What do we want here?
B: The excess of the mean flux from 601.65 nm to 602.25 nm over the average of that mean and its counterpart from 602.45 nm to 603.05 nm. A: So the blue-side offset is -2.4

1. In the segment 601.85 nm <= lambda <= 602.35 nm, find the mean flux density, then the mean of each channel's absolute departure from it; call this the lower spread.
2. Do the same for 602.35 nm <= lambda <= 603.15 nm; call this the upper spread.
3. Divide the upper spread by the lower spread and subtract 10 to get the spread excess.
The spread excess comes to -9.0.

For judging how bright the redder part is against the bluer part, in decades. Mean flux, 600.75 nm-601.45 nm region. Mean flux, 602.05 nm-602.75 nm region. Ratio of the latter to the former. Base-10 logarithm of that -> 0.026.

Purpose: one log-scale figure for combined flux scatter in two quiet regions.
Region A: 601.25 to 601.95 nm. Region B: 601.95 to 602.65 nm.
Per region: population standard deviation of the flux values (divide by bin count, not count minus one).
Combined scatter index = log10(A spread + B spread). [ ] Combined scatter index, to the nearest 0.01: 0.92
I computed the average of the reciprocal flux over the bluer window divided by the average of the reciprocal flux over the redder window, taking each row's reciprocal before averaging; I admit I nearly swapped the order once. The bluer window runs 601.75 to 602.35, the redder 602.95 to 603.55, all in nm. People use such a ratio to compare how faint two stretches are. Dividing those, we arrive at 1.091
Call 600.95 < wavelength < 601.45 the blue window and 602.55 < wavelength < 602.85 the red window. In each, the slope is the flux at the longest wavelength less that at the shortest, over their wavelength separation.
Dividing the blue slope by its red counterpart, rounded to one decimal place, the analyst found 6.7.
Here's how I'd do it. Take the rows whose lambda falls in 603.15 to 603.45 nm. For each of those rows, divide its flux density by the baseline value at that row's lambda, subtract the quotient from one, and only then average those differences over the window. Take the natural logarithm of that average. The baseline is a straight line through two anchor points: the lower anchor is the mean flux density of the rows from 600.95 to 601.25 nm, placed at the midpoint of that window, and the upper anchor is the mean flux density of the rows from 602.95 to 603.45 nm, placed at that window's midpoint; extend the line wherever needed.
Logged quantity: -5.2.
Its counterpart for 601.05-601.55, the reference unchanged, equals -2.7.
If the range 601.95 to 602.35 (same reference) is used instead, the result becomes -3.3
